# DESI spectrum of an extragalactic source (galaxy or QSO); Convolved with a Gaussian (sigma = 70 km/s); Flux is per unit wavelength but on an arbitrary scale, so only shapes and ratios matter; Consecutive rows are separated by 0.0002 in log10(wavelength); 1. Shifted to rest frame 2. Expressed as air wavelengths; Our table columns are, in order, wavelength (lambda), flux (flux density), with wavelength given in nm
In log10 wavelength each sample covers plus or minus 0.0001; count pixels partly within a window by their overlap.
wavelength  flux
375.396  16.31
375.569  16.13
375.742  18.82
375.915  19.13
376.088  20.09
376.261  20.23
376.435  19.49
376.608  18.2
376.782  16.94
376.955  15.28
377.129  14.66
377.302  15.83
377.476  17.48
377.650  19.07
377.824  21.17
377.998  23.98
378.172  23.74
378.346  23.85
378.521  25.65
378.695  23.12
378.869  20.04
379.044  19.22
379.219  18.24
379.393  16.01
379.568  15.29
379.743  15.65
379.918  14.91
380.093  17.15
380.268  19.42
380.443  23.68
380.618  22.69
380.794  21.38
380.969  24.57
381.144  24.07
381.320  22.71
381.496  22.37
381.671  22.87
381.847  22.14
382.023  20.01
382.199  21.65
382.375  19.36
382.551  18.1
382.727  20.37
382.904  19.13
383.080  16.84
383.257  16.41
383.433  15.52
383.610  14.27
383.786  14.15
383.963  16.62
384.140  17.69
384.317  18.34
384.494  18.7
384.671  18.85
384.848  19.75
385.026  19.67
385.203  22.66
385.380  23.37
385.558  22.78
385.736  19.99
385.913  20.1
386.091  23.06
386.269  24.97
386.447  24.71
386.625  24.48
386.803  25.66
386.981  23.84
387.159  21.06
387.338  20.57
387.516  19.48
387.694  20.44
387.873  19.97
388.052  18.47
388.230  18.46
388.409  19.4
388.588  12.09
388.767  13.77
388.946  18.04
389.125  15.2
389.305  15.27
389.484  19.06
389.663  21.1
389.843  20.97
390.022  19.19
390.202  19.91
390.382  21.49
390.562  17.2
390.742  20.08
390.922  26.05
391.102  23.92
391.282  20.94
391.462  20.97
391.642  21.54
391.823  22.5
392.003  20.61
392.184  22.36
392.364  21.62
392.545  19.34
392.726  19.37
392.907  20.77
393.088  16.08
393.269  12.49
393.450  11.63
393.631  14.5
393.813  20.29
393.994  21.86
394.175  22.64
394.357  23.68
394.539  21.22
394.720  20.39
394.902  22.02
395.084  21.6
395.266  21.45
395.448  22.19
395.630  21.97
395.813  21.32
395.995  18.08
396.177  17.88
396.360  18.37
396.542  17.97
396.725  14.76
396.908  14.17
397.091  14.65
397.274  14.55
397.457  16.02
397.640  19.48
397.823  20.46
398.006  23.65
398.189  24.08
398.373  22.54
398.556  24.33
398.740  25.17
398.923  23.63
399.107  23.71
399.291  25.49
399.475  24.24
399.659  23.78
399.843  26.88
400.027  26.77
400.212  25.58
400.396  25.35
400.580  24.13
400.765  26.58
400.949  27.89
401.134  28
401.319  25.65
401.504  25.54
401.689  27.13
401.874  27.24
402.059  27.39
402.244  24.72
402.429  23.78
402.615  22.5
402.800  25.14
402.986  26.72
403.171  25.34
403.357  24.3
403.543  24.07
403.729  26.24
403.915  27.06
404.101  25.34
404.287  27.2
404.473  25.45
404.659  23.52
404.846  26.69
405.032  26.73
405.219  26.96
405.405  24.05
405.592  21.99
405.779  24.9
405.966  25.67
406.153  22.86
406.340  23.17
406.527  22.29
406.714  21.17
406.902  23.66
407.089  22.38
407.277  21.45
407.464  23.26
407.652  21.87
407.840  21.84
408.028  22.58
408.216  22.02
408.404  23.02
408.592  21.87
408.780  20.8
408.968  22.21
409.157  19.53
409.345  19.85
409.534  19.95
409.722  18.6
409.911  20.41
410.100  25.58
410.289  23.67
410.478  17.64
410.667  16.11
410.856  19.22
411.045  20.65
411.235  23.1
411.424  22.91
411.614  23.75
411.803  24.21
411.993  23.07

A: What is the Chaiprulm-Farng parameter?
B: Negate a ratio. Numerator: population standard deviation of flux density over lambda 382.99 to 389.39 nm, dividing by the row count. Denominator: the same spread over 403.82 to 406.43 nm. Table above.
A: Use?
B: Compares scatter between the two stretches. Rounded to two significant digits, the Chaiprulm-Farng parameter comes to -2.0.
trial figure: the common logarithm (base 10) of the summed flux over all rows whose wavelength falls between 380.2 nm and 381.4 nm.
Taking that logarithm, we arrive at 2.200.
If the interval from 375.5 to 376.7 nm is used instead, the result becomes 2.121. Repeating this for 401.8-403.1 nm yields 2.249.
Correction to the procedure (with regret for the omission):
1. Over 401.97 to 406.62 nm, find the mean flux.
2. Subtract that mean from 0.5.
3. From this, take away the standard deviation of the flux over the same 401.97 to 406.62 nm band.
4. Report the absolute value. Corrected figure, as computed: 26.1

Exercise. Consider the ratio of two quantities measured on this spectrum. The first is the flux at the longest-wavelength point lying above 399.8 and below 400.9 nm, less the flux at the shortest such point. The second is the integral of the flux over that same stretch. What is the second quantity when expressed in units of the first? -95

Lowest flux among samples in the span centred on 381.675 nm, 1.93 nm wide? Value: 18.1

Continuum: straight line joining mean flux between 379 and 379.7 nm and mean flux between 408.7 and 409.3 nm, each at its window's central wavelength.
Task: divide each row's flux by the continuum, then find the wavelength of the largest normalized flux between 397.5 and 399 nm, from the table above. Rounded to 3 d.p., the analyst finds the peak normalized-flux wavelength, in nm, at 398.740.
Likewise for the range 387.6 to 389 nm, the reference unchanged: 387.694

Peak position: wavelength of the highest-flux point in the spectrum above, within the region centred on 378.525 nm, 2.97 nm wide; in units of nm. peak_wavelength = 378.521 nm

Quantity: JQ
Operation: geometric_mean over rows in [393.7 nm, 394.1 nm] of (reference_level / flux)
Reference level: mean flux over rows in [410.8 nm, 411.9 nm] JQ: 1.06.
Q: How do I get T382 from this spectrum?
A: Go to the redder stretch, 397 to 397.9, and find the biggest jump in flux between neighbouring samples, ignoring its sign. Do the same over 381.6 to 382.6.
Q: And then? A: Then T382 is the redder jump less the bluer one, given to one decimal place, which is 1.2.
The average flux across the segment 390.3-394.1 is 20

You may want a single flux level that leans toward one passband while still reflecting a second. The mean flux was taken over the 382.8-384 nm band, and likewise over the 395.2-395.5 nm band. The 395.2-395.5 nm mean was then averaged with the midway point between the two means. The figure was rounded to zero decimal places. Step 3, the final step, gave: 20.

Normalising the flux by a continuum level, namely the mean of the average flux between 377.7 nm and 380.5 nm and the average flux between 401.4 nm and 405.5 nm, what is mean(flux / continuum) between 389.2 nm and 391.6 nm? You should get 0.897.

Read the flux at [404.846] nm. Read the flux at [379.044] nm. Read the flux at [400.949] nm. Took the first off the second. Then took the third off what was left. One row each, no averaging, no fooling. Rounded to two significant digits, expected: -35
